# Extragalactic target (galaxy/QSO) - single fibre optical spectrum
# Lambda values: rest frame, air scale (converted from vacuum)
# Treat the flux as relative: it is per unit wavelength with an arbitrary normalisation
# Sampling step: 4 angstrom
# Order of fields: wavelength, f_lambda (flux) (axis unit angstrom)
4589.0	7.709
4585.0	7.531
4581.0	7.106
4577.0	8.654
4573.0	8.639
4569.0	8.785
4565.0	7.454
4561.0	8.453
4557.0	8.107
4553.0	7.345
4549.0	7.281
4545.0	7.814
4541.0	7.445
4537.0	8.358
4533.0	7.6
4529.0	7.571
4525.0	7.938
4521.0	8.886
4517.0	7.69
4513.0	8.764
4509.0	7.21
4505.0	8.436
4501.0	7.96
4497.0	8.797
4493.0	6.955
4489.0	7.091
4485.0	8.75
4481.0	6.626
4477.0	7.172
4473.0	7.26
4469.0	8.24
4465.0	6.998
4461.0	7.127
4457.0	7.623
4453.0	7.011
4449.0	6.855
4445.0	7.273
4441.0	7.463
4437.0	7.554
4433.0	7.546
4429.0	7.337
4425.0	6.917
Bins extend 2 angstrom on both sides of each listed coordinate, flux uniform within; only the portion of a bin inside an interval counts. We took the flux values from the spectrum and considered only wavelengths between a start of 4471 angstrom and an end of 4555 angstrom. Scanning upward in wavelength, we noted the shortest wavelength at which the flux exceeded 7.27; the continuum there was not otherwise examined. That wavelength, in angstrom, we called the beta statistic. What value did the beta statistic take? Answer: 4485.0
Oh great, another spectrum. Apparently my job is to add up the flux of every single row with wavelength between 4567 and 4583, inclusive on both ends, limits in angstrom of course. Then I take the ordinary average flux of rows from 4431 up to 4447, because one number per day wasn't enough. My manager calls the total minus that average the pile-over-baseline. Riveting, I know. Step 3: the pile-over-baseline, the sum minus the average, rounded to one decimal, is 25.7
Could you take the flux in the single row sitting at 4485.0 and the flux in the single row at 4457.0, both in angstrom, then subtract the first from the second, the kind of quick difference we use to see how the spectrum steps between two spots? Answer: -1.1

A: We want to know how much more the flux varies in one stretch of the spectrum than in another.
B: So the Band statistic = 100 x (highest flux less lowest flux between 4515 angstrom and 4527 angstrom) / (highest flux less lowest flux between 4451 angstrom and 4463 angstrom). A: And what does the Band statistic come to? 195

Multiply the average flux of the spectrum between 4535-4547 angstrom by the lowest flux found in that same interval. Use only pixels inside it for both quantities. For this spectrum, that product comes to 59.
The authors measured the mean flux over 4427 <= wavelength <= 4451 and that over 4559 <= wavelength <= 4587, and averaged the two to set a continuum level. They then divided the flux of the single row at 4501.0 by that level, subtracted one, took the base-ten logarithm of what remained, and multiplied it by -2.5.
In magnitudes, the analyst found 3.7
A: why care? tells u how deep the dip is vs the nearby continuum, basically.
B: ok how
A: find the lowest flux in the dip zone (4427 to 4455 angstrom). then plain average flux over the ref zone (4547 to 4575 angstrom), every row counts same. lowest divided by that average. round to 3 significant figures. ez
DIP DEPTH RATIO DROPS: 0.856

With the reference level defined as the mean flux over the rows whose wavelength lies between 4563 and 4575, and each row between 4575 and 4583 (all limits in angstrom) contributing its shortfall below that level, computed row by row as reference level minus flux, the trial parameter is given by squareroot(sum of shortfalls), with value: 0.91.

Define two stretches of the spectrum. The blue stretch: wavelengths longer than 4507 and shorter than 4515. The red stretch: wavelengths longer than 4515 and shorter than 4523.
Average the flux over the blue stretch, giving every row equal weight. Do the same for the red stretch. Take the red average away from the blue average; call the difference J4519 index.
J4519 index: -0.30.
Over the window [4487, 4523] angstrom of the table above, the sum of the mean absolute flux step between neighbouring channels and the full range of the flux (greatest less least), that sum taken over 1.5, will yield 2.0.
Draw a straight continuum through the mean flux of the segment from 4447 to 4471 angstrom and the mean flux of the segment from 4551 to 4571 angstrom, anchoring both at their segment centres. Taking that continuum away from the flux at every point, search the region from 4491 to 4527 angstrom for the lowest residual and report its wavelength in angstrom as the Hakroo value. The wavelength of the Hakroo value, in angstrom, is 4493.0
